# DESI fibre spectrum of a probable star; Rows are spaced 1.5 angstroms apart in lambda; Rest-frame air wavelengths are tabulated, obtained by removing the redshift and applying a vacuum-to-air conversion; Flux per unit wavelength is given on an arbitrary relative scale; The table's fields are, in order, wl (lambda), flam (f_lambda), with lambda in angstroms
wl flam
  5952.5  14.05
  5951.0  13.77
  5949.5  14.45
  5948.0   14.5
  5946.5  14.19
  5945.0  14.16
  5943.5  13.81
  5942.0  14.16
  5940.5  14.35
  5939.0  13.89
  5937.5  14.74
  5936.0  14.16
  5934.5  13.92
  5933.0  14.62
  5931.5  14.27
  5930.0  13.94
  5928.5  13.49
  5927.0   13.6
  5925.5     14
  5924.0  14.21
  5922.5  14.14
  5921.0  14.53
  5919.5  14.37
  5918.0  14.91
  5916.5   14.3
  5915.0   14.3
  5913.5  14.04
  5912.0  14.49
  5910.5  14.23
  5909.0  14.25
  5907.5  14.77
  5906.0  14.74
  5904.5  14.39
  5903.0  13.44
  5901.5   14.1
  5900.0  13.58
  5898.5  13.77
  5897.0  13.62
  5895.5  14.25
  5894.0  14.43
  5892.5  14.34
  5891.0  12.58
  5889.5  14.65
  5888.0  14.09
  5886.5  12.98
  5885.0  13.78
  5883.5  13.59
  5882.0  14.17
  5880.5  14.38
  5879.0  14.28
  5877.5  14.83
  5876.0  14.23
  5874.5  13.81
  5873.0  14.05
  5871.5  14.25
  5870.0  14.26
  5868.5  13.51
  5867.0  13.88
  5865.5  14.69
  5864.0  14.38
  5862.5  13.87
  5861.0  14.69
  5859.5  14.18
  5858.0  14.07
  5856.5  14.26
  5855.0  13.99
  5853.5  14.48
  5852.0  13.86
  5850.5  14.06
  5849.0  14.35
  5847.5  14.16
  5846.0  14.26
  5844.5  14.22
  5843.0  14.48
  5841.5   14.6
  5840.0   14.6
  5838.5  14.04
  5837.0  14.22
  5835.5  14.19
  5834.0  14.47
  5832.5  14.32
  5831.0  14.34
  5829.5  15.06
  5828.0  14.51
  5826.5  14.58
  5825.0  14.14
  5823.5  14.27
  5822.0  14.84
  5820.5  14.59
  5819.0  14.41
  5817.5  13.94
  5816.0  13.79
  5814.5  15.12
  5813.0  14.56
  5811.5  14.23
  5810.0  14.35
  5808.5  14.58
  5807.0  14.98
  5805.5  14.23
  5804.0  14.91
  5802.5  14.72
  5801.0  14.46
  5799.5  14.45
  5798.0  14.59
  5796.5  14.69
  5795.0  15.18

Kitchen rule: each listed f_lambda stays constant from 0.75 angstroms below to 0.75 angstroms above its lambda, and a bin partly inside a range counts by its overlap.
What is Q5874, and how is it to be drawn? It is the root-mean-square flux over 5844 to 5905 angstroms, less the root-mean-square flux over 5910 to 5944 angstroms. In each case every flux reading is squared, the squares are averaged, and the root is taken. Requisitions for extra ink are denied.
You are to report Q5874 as -0.1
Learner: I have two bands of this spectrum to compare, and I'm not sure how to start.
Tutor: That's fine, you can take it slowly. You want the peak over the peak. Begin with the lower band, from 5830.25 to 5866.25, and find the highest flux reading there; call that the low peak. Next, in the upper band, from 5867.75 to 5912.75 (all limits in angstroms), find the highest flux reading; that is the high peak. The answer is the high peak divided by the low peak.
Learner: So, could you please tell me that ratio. 1.01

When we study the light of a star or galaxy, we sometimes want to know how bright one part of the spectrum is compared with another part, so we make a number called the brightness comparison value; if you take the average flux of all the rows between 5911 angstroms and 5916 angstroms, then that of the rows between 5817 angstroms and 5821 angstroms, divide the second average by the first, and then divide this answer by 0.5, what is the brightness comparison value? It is 2.01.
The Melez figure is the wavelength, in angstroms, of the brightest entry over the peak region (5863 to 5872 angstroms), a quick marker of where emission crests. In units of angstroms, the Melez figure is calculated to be 5865.5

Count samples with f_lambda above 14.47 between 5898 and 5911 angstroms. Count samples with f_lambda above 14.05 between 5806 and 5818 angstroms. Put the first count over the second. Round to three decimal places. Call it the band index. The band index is 0.333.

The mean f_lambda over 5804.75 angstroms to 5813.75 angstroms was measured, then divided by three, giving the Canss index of 4.83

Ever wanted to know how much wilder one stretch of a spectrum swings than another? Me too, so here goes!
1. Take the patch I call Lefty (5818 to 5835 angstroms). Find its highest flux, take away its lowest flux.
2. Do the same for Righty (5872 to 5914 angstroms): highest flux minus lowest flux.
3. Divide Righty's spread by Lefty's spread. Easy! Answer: 2.4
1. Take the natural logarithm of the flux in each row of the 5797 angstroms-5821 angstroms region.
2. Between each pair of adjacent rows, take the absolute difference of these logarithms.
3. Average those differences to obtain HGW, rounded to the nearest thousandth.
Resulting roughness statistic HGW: 0.027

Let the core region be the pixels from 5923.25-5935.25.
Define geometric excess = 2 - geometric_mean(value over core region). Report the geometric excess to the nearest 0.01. -12.00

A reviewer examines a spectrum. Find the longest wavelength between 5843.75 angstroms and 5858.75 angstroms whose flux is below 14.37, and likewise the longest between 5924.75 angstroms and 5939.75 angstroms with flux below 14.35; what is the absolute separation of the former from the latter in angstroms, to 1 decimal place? 81.0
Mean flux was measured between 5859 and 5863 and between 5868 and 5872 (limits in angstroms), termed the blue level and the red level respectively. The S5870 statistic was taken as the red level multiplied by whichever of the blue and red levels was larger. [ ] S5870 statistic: 200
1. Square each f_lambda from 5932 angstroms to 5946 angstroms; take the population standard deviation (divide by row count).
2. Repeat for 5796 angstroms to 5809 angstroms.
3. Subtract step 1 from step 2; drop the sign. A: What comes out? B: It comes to 2.2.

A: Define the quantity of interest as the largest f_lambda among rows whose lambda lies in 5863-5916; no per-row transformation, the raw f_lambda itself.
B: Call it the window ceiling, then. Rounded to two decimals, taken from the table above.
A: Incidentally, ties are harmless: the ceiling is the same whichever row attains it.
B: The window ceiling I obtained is 14.83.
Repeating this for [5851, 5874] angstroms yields 14.69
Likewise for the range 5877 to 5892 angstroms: 14.83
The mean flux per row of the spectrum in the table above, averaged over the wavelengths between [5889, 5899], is 13.9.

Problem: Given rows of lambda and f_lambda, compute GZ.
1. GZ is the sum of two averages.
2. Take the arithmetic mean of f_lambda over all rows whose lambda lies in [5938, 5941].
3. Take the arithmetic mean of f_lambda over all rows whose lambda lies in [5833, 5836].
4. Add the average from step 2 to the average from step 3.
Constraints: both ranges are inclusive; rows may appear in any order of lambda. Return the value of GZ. 28.5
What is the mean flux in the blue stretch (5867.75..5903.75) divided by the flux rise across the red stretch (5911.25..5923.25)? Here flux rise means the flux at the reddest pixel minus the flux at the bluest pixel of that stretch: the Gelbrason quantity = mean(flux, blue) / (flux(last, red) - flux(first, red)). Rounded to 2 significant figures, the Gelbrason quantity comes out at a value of -40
